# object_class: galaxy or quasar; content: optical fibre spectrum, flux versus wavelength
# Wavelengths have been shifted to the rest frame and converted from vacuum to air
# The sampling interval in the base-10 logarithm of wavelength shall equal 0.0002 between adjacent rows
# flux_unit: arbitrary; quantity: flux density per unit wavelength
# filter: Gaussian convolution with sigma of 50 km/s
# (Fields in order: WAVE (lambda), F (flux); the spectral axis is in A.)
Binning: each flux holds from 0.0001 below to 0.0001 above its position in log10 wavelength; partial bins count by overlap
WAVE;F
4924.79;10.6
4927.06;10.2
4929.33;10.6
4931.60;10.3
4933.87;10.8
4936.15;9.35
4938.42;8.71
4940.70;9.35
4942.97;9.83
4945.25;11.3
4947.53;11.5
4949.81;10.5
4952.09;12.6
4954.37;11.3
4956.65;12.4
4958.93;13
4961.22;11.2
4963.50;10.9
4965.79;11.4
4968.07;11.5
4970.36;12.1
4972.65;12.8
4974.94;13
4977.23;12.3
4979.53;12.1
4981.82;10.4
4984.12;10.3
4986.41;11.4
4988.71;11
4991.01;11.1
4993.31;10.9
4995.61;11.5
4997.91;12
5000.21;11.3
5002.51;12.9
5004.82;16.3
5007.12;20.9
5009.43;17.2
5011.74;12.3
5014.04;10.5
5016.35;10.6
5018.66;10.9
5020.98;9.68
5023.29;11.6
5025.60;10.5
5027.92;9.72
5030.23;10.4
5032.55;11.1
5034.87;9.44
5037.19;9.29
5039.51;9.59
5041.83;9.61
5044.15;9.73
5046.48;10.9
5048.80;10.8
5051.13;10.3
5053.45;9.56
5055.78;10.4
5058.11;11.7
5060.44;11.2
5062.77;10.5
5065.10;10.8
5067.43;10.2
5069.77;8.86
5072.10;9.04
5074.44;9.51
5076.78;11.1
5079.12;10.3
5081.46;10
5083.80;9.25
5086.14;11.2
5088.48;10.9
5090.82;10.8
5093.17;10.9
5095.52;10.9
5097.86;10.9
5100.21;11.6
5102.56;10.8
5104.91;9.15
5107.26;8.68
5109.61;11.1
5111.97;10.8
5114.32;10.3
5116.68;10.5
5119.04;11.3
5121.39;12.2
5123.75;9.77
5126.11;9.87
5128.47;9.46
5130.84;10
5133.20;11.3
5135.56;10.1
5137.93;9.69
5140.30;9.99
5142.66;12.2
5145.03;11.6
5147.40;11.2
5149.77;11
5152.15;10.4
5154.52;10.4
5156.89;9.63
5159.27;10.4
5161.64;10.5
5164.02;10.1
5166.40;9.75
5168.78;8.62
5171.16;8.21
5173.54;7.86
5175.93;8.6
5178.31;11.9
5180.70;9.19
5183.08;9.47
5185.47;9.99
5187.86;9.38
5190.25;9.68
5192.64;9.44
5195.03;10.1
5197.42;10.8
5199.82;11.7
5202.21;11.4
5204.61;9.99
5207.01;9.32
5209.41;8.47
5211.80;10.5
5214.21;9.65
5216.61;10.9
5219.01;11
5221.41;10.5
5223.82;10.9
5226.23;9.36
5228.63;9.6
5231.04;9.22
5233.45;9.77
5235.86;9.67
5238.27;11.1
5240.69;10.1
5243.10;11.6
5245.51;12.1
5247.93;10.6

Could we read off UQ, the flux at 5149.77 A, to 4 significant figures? 11.00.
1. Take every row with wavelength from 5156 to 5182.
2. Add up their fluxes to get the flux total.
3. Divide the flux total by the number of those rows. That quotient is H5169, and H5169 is 9.5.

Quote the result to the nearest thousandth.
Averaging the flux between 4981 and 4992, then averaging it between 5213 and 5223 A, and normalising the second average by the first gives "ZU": 0.970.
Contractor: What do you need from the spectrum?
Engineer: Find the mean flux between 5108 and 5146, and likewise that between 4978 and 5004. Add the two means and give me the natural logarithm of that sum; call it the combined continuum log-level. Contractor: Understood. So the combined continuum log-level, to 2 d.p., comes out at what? 3.09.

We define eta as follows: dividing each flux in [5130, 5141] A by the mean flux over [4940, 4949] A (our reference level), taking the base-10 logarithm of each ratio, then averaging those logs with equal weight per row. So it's -0.01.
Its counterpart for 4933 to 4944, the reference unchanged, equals -0.04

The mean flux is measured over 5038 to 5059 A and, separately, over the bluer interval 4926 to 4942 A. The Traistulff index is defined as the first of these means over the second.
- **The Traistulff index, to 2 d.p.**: 1.04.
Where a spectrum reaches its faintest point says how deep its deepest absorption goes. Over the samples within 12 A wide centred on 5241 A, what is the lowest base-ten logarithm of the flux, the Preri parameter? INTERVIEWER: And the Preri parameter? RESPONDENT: 0.99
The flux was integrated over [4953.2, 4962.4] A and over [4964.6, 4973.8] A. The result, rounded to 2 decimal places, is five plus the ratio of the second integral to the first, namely 6.00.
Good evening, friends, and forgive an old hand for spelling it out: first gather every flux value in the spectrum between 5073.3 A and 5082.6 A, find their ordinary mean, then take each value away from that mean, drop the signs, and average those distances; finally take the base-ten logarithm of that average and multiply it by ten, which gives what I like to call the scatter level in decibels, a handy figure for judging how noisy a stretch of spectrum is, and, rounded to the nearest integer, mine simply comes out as -3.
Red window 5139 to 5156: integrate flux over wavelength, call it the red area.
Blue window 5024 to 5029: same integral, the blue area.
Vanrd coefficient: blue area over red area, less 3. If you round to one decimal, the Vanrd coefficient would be -2.7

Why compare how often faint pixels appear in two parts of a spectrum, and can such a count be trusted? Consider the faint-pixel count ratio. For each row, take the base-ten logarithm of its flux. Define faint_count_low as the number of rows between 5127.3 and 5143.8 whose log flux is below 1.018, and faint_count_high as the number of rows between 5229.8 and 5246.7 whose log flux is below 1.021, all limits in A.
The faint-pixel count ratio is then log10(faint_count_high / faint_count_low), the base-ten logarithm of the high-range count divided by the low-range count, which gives -0.10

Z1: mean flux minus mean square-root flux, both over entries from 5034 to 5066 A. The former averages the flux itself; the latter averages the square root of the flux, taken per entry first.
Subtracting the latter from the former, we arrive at 7.07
